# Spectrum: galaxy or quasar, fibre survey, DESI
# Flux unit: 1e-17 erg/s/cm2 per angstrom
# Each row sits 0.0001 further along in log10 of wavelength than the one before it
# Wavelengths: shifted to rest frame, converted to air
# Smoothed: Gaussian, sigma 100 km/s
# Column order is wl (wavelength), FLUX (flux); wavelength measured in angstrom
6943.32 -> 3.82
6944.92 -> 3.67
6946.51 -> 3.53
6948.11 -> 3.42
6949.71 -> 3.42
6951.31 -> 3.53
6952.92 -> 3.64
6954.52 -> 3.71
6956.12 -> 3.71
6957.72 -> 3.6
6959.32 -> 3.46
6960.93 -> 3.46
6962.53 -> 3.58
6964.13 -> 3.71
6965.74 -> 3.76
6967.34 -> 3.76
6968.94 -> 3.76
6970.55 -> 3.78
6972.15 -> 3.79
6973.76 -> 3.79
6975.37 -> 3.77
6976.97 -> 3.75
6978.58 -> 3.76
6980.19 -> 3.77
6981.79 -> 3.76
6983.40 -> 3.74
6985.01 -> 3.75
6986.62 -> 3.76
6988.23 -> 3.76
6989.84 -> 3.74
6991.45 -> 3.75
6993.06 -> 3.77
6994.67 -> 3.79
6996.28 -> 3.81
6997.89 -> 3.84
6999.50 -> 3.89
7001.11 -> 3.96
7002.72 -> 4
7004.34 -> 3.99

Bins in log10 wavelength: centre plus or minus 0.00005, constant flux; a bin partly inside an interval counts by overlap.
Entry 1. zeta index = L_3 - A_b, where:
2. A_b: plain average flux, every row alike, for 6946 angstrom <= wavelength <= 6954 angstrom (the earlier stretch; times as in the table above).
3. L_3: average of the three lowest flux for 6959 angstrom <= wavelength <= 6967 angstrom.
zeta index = -0.01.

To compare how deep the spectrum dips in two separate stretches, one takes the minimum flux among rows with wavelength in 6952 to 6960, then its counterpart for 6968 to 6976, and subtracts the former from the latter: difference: 0.30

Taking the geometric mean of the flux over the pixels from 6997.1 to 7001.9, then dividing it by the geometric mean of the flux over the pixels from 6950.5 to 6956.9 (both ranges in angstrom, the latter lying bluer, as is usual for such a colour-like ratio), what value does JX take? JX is 1.07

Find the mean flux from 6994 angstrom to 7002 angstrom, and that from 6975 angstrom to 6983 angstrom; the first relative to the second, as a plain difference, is 0.10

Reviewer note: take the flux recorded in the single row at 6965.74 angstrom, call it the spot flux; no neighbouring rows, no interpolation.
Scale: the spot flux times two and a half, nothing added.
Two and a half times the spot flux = 9.40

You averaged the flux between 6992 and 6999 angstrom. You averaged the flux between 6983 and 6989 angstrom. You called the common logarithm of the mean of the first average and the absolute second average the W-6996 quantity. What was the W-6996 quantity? 0.577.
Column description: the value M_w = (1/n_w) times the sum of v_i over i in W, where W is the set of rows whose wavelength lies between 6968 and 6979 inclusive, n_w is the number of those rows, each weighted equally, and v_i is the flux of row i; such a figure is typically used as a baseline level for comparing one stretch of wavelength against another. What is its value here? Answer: 3.77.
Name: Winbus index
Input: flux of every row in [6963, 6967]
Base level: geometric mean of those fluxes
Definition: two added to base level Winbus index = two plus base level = 5.73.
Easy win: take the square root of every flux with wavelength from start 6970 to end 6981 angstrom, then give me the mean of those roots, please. 1.94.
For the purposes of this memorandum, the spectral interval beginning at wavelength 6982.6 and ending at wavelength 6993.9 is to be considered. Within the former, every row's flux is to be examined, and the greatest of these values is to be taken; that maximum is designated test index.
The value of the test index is 3.77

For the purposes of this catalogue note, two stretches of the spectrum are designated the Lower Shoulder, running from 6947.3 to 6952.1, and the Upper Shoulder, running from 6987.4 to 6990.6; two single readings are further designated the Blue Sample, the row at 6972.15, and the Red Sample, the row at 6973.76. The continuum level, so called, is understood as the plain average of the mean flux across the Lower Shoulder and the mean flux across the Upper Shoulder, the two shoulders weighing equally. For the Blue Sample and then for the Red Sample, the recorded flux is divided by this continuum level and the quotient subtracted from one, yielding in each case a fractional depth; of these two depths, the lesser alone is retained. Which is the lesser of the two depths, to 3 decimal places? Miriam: -0.052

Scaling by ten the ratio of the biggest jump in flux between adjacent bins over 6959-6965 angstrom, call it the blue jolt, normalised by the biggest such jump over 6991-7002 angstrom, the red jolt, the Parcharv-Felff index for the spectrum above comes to 18.6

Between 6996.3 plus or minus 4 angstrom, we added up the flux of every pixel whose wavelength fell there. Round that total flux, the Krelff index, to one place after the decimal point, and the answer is 19.1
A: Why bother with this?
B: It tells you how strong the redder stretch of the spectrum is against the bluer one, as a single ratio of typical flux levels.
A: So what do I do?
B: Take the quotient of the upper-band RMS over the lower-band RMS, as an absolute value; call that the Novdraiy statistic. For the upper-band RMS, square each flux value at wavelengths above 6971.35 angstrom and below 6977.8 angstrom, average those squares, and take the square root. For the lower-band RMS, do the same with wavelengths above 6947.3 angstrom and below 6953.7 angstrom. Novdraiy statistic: 1.08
